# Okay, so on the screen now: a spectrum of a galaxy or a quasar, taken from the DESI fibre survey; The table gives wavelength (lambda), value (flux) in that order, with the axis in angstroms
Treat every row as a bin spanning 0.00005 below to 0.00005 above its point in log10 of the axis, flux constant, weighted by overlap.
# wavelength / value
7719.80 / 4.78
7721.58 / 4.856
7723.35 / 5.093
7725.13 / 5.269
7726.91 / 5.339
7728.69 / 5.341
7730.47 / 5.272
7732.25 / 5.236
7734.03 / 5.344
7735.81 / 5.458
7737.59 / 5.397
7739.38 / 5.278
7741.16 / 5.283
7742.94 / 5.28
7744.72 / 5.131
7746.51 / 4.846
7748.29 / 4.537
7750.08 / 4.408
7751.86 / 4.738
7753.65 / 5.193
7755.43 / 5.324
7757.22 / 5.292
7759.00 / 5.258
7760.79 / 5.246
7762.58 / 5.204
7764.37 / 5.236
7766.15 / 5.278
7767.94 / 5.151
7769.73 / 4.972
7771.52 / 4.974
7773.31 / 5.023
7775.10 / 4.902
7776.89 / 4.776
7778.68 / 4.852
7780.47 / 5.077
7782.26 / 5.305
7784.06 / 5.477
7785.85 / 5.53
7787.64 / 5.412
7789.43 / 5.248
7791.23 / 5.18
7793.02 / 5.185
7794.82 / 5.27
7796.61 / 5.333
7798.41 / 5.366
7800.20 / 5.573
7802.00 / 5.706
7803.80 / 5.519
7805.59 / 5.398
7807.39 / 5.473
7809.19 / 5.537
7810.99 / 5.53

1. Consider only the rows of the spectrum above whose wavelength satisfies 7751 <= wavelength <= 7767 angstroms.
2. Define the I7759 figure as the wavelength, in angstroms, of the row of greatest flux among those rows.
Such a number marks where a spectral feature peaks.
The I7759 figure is 7755.43 angstroms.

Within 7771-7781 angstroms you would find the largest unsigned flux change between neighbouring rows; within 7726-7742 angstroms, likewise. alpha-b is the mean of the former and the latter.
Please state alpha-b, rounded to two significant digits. 0.17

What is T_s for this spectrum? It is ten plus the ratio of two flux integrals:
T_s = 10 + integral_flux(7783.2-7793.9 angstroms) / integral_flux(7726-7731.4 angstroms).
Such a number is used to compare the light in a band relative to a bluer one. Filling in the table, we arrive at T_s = 12.0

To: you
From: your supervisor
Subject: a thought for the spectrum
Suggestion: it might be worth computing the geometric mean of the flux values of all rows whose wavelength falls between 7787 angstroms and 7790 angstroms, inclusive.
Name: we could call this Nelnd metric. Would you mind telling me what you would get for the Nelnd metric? 5.33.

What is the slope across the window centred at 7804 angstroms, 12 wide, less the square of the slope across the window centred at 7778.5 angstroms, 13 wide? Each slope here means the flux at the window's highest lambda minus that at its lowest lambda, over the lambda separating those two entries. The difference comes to 0.014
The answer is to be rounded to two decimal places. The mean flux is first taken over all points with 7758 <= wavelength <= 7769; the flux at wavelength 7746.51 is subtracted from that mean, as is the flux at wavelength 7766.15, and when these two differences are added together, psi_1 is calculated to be 0.33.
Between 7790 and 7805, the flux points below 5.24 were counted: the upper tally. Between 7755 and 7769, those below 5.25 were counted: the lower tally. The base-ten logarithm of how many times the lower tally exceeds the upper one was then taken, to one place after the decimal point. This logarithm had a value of 0.3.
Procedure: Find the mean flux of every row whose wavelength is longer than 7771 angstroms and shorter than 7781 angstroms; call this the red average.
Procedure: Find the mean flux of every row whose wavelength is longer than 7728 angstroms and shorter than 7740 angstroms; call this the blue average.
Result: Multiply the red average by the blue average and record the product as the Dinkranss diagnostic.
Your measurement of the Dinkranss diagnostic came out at 26.3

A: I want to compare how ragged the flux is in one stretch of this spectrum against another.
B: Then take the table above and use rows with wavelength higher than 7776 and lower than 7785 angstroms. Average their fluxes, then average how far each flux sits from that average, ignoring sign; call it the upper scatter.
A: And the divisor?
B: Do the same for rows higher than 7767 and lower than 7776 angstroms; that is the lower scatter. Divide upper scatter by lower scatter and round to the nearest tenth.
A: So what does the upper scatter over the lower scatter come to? 3.6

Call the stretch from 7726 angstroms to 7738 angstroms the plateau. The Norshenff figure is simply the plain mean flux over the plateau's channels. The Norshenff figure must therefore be 5.34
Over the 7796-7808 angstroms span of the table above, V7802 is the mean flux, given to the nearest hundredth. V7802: 5.48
